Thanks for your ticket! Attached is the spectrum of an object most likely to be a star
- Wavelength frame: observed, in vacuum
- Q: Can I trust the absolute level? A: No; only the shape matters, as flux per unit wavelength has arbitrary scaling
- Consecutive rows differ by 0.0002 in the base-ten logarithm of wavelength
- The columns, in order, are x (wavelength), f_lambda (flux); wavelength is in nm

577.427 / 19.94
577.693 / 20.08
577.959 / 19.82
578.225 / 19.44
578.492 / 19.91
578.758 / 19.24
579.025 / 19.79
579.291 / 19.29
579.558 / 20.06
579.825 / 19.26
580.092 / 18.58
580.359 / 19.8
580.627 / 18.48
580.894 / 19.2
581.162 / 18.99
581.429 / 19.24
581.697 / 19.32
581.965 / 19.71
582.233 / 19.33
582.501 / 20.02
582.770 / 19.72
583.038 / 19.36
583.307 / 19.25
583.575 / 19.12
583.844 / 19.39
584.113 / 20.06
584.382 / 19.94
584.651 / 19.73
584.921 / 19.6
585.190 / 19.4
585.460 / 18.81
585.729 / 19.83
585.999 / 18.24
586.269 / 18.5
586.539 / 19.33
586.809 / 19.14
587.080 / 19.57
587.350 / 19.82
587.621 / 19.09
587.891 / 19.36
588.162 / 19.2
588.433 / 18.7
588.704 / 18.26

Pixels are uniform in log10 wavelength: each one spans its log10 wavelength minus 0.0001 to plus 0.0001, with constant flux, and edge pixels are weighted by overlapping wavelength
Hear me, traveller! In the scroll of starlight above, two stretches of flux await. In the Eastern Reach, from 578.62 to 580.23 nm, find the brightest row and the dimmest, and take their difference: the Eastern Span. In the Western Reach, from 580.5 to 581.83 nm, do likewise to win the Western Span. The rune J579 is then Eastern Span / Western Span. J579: 1.8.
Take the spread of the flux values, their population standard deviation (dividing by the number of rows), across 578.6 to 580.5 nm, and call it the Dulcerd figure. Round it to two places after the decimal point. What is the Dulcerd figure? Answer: 0.46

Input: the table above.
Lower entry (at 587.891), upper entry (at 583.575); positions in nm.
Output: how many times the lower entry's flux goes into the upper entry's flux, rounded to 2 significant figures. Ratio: 0.99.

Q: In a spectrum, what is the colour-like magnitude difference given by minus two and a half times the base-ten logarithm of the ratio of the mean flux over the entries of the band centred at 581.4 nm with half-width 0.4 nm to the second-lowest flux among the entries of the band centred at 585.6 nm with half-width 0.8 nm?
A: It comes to -0.039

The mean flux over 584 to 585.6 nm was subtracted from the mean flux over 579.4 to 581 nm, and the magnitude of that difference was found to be 0.36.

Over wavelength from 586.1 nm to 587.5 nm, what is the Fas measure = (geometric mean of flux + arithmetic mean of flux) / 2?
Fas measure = 19.3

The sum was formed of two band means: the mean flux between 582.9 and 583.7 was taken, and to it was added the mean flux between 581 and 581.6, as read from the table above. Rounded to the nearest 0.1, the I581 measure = 38.4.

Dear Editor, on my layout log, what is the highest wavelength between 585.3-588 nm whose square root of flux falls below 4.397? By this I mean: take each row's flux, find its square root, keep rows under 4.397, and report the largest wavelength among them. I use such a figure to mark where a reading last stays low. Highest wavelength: 587.621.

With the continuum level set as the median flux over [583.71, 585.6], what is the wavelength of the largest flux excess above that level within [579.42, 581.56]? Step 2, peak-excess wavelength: 579.558 nm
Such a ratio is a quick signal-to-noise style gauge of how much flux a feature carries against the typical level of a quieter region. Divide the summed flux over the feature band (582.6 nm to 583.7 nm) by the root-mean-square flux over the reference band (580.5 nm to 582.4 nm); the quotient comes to 4.04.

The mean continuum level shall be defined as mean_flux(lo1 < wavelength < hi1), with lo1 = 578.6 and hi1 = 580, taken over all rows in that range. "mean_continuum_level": 19.5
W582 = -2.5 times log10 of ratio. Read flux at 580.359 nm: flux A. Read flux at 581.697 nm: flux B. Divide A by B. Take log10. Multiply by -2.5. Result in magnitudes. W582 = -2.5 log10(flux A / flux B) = -0.03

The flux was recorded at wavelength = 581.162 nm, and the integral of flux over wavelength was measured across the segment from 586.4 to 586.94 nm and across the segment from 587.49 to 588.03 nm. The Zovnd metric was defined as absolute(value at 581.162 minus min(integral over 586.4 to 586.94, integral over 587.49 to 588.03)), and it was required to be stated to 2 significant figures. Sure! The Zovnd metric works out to 8.6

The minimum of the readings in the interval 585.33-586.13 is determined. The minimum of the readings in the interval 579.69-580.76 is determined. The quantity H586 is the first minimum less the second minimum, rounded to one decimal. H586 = -0.2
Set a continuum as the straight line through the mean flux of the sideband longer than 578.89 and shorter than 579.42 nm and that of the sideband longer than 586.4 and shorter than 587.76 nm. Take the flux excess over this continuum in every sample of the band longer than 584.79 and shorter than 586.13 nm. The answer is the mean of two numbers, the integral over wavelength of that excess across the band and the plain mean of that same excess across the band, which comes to -0.29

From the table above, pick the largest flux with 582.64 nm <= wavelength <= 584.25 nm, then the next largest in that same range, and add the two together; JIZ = 39.8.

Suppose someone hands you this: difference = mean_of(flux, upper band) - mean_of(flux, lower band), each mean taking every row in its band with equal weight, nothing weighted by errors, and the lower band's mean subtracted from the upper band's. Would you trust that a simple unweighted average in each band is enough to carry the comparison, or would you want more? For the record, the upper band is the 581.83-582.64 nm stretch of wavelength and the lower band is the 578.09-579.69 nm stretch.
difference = 0.1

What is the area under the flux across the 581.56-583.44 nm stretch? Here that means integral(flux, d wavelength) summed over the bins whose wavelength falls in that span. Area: 37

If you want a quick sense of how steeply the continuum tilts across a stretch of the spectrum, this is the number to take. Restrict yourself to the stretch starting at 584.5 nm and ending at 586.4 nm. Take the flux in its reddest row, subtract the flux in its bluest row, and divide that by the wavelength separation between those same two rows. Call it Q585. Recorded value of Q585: -0.76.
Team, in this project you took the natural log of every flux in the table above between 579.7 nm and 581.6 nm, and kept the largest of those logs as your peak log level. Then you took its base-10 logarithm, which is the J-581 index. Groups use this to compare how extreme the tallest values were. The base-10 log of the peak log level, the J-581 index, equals 0.475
